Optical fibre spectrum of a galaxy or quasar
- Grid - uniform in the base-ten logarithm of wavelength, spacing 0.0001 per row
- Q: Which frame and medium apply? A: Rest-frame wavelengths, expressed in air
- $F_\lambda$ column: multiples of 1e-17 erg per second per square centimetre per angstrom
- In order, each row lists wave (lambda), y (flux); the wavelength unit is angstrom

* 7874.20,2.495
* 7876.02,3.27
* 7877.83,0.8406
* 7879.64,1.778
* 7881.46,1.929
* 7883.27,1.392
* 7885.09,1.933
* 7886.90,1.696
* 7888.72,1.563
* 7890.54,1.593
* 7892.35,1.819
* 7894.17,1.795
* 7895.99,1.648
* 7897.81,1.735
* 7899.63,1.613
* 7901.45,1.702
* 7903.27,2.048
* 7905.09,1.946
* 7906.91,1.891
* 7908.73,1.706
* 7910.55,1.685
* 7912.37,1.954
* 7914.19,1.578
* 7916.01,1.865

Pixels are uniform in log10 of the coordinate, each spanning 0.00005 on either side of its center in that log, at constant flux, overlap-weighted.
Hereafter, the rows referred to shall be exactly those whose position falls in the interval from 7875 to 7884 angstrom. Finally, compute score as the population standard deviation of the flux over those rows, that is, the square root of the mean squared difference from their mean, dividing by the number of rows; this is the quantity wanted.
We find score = 0.81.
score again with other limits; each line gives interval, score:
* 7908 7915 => 0.14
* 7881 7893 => 0.19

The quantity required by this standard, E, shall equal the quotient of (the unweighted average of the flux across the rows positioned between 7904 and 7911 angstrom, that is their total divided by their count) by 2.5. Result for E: 0.72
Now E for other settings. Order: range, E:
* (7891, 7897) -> 0.70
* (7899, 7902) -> 0.66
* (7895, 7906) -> 0.71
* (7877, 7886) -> 0.63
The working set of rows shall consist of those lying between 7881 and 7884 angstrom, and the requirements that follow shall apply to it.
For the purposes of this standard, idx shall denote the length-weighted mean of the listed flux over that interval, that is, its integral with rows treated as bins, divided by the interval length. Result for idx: 1.64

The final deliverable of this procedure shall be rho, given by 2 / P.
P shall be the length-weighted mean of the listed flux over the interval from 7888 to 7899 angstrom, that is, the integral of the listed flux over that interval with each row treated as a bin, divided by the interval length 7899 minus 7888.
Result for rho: 1.18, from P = 1.69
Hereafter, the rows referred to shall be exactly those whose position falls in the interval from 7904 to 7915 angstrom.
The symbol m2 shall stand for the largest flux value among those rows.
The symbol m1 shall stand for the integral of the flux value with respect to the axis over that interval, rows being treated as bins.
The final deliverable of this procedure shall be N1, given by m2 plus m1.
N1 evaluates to 21.8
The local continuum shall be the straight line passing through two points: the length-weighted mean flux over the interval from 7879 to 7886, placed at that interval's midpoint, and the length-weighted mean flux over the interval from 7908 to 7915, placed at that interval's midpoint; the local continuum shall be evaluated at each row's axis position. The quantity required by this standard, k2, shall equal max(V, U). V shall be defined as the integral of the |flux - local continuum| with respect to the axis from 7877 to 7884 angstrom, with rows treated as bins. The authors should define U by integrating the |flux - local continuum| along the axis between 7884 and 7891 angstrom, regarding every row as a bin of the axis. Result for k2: 2.5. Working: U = 1.05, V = 2.5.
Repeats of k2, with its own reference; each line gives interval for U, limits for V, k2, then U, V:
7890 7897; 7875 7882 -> 4.8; 0.62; 4.8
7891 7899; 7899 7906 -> 1.2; 0.52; 1.2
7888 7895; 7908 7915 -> 0.8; 0.80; 0.8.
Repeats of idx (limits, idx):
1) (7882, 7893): 1.67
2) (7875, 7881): 1.97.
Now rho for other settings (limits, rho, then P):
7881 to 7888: 1.16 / 1.72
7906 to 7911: 1.13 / 1.77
